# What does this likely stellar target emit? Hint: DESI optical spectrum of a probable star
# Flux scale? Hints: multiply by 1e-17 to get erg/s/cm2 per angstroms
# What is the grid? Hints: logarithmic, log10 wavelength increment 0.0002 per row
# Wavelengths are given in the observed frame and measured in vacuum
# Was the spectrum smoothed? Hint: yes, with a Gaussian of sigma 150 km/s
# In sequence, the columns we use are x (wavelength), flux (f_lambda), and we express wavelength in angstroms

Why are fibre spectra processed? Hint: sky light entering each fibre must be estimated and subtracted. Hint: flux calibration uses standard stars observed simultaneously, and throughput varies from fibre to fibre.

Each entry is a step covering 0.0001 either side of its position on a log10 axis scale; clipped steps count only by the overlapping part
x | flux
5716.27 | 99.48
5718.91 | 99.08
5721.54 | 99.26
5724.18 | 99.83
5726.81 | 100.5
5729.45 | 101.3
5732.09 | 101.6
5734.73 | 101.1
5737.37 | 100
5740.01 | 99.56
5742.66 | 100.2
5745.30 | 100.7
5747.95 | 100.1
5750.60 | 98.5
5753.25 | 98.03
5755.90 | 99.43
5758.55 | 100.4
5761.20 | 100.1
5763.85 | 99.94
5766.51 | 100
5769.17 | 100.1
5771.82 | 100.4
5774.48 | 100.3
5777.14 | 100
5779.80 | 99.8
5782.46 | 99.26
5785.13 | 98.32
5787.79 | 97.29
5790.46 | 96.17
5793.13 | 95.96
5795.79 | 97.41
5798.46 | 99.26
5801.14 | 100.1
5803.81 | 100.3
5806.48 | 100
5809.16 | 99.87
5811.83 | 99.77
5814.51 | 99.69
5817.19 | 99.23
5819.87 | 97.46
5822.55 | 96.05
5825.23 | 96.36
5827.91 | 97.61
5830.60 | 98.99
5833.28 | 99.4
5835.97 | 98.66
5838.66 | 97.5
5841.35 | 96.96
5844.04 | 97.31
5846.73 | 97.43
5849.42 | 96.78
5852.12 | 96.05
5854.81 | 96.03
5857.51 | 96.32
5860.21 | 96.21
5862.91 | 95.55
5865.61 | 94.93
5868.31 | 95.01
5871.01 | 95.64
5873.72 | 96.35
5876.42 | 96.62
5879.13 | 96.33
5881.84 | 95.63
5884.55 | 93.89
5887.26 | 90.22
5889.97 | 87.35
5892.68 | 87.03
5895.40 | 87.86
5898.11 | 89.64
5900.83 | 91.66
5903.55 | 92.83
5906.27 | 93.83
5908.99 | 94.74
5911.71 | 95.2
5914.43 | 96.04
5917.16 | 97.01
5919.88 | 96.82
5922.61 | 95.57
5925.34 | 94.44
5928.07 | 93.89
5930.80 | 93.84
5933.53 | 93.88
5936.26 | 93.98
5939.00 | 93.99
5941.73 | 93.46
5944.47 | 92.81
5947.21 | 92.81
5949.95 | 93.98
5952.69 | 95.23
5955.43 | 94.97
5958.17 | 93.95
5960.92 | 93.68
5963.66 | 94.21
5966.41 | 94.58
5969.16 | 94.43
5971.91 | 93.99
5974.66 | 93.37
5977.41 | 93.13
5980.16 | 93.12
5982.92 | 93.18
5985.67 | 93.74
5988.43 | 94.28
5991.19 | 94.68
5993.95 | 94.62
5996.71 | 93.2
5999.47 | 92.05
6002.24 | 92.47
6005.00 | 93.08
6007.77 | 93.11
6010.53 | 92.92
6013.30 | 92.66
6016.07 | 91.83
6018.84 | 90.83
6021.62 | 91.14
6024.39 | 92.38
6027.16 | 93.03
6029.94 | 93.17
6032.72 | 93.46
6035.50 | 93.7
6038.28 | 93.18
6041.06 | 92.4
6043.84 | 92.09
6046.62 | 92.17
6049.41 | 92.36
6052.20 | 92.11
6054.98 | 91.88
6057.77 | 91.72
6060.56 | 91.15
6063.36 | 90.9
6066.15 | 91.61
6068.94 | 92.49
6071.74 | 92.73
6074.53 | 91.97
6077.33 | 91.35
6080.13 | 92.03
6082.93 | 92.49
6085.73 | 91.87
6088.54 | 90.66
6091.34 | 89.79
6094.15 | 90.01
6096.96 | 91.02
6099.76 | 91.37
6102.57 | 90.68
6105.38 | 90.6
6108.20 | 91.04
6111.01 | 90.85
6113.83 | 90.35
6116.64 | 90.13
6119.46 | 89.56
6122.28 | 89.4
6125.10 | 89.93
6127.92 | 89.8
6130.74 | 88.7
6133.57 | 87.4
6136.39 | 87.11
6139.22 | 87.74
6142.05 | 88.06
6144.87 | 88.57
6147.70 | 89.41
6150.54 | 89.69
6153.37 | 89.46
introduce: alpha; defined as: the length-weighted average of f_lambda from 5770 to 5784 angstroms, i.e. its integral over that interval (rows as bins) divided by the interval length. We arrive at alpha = 100.0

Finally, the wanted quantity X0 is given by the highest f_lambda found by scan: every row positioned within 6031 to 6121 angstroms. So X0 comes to 93.7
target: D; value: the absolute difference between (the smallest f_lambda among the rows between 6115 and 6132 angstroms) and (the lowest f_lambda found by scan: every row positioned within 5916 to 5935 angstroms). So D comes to 5.1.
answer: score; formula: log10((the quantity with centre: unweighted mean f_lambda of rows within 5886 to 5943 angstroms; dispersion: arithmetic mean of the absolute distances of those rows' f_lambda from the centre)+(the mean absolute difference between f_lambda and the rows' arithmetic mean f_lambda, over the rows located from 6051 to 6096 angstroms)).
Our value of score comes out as 0.48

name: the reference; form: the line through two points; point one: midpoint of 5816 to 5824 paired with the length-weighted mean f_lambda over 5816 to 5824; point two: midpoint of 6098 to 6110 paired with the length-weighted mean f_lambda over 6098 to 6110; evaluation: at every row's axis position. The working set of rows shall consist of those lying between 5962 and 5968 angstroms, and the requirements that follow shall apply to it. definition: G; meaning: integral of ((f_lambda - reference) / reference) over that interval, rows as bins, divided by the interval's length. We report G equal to 0.002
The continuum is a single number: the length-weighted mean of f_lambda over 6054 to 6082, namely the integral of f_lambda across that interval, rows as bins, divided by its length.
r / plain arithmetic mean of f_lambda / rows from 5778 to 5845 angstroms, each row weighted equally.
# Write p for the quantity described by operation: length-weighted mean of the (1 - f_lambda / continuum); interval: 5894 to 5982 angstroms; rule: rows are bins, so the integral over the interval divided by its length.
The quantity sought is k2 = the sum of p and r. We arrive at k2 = 98.3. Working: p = -0.022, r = 98.3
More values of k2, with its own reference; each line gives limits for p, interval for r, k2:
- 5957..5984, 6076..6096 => 91.1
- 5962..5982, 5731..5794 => 99.4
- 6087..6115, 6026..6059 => 92.6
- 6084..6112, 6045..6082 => 91.9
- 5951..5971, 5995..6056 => 92.5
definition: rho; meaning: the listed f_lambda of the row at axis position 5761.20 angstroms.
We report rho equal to 100.1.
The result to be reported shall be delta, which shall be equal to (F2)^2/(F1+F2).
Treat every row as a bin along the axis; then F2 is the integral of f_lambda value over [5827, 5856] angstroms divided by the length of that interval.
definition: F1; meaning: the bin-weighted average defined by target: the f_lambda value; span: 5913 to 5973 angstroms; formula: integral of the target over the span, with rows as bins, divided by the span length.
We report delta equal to 49.5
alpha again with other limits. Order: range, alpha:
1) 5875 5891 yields 93.5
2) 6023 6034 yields 93.0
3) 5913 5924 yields 96.3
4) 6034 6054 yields 92.6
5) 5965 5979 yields 93.9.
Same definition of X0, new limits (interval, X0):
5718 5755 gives 101.6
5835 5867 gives 98.66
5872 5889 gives 96.62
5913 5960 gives 97.01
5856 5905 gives 96.62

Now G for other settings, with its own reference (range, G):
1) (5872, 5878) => 0.002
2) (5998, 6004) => -0.011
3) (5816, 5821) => 0.008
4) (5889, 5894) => -0.091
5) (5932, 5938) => -0.010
